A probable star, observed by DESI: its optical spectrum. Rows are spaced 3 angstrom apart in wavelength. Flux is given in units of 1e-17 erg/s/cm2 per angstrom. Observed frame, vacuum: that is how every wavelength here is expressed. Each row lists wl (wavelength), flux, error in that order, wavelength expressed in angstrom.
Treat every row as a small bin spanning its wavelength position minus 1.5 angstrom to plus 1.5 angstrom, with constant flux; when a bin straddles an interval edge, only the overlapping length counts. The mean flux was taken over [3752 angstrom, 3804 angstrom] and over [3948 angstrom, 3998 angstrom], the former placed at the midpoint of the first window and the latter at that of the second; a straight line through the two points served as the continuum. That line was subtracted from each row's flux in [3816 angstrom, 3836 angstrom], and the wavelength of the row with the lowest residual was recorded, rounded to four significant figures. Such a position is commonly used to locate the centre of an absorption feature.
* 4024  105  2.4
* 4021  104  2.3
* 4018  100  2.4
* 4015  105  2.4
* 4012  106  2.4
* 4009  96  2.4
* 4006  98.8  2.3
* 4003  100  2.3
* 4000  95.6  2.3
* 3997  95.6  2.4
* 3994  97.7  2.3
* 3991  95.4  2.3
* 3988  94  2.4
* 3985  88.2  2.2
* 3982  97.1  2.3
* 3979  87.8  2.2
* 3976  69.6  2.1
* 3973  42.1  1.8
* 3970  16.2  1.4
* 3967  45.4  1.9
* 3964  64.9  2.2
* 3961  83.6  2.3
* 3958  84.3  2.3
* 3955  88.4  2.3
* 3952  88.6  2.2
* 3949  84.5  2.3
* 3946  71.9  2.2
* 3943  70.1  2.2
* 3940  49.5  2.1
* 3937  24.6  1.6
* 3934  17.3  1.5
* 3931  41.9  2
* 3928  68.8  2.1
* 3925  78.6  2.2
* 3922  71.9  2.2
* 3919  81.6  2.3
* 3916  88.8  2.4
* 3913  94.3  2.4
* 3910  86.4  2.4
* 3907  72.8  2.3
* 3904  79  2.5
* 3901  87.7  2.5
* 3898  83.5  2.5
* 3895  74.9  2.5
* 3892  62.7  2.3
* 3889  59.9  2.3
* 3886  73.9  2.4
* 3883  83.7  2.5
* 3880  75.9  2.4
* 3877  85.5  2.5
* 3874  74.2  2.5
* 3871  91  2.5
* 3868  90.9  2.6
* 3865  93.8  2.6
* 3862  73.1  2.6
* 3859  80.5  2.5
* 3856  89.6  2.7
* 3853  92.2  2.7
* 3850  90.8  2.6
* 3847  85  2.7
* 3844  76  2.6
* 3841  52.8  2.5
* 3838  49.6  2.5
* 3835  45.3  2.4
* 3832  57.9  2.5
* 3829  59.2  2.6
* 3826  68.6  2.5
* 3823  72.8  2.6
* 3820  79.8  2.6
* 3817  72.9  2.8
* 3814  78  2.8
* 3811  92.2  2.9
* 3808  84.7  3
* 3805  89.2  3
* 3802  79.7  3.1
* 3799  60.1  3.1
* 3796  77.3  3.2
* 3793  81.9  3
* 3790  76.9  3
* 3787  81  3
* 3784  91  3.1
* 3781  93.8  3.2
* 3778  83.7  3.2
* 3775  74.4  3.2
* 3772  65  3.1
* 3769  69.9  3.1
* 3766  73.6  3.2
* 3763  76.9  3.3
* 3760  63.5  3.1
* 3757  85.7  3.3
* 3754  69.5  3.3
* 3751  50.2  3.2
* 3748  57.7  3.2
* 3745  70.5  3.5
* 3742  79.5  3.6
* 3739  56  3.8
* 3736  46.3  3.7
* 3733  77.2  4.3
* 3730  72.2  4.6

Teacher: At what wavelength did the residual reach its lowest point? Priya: 3835 angstrom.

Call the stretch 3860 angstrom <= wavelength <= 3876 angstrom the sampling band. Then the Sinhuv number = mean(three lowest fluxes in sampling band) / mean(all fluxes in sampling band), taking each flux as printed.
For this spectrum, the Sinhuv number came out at 0.94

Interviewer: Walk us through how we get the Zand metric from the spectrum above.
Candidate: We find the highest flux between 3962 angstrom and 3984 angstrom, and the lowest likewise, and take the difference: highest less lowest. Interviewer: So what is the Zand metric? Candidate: 81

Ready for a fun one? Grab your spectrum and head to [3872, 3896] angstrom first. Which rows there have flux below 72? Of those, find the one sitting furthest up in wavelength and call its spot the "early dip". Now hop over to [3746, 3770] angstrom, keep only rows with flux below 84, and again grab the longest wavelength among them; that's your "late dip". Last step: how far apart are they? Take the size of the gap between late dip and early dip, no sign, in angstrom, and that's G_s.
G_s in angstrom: 123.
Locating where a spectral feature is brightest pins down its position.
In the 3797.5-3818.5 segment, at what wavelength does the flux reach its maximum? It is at 3811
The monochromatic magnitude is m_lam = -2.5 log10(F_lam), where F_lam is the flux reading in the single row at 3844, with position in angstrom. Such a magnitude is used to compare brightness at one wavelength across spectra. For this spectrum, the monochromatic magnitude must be -4.70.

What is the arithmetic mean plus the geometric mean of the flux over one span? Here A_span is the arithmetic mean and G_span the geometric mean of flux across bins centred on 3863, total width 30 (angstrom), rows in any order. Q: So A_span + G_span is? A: 172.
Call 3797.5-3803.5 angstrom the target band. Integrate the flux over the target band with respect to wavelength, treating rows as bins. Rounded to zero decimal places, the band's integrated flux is 419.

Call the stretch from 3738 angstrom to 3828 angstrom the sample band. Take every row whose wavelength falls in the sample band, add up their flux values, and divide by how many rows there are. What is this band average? 75.2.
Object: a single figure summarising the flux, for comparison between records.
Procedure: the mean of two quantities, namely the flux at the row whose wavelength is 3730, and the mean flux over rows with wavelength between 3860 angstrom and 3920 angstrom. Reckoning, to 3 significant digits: 76.4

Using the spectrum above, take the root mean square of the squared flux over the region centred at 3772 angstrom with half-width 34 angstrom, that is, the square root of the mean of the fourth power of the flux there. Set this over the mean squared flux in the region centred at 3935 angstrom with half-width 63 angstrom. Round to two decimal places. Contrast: 1.01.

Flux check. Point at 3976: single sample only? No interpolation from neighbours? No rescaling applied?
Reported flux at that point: 69.6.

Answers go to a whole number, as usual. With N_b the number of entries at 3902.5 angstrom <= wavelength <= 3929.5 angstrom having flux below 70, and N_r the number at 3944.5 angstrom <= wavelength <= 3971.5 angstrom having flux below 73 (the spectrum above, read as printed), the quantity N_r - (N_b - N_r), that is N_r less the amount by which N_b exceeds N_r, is 7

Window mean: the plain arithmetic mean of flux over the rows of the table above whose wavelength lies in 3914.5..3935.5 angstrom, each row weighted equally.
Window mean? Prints 64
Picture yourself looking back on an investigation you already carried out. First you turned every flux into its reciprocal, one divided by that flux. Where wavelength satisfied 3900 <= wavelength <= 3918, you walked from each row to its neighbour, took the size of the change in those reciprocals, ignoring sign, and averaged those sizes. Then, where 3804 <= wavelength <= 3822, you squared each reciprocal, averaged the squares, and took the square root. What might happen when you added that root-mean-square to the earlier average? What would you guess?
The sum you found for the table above 0.0134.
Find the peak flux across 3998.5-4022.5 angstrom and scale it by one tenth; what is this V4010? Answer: 10.6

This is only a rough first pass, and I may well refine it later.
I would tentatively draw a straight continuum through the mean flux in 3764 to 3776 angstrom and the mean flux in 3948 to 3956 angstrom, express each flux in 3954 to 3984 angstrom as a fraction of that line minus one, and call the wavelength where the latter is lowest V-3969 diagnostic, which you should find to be 3970 angstrom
